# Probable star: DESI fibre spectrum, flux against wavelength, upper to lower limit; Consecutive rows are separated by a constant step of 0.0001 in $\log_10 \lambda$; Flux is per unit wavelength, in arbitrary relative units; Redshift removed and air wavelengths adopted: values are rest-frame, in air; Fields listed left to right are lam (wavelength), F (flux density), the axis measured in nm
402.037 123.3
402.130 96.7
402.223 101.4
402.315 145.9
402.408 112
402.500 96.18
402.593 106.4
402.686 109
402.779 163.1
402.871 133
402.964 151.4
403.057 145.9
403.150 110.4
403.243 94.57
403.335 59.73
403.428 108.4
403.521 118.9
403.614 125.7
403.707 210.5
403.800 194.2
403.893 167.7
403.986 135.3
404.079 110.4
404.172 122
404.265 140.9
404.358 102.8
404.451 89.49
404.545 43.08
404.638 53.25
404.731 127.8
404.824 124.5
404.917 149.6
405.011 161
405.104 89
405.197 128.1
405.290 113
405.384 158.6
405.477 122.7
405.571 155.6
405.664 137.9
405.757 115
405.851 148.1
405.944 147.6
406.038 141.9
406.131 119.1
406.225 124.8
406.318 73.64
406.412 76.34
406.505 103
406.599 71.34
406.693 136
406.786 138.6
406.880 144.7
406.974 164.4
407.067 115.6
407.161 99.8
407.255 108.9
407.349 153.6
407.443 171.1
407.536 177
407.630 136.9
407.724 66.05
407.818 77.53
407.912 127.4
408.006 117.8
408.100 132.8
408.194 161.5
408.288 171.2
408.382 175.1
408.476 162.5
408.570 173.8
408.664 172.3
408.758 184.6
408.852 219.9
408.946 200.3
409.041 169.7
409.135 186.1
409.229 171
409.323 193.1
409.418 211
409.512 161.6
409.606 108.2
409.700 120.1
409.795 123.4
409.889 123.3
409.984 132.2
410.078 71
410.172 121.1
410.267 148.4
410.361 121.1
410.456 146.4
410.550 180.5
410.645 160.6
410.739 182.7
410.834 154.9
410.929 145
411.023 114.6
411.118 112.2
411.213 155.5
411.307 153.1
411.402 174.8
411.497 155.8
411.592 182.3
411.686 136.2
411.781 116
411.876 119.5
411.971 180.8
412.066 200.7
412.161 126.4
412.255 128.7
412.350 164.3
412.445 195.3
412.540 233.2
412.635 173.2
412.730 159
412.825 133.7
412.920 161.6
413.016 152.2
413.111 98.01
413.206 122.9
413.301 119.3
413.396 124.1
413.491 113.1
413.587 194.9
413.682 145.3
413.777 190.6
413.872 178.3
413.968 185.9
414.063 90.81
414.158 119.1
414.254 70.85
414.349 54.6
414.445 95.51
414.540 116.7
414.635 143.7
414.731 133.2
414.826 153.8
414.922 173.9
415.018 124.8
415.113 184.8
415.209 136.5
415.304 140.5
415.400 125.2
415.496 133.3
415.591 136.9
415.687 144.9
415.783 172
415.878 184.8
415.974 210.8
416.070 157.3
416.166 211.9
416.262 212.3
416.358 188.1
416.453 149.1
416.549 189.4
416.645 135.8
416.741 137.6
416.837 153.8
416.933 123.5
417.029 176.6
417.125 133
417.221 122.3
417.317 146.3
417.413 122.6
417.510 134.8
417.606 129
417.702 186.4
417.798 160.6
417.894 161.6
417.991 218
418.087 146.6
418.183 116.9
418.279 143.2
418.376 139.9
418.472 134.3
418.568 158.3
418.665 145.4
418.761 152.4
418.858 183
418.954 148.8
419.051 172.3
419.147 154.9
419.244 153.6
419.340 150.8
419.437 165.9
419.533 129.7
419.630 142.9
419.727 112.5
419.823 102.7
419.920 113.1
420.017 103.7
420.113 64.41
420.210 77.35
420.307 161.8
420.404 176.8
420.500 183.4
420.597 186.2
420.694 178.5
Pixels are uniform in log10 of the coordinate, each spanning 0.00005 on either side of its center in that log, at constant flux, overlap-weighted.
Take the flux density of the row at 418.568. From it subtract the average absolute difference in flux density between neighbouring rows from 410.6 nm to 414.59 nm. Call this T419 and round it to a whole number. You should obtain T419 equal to 129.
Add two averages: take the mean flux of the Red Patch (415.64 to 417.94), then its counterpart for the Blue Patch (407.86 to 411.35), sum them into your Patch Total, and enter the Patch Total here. 313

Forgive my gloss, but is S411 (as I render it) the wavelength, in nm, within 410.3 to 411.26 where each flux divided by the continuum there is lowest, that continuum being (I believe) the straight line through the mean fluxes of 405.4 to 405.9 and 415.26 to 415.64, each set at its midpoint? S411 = 411.118 nm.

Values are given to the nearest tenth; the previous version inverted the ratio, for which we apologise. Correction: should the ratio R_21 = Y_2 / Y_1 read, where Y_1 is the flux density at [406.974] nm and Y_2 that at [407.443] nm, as 1.0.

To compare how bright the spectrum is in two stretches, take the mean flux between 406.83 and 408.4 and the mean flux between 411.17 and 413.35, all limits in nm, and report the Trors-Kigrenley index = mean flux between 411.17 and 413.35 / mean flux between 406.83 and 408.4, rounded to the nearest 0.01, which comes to 1.14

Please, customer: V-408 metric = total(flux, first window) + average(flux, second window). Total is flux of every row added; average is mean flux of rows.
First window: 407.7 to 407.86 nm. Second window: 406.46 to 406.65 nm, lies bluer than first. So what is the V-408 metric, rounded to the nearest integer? 231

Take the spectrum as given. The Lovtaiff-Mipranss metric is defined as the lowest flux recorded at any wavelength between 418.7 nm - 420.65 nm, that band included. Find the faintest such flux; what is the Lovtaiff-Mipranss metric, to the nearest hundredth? 64.41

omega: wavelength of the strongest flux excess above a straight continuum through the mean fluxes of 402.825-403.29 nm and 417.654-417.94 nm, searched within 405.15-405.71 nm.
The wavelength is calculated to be 405.384 nm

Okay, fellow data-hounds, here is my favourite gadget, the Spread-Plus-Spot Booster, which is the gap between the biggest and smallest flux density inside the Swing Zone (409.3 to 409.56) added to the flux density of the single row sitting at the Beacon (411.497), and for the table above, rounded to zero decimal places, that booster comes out 205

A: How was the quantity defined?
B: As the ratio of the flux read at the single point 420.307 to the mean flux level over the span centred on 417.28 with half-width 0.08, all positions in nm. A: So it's 1.2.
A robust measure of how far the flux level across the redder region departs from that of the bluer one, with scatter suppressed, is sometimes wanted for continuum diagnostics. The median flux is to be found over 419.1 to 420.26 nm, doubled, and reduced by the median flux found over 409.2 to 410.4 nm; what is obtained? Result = 119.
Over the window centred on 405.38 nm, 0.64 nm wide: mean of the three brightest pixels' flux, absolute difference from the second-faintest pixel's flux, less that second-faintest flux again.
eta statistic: -75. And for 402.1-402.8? -53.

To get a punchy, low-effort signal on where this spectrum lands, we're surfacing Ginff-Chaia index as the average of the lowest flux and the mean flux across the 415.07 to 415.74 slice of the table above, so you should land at 134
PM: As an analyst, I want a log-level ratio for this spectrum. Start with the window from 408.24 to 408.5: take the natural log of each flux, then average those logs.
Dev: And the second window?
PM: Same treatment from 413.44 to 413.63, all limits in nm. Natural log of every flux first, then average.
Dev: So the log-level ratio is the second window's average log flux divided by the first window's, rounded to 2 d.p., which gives 0.97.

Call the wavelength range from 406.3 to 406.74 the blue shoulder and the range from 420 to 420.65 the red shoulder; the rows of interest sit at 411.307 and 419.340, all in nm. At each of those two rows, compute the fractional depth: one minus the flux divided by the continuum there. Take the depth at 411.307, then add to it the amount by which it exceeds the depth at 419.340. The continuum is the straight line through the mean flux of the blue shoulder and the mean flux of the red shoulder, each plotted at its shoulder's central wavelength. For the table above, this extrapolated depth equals -0.7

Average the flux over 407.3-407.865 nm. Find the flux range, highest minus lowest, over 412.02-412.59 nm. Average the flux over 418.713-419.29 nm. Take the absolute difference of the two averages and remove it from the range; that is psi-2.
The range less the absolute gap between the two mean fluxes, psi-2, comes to 76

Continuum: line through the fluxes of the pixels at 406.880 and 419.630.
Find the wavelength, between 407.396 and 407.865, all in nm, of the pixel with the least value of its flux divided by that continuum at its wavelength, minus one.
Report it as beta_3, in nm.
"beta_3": 407.724 nm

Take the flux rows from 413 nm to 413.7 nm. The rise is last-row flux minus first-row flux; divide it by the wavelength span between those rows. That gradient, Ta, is -10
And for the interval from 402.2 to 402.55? -19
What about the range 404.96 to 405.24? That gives -177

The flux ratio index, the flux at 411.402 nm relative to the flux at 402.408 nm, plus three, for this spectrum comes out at 4.56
